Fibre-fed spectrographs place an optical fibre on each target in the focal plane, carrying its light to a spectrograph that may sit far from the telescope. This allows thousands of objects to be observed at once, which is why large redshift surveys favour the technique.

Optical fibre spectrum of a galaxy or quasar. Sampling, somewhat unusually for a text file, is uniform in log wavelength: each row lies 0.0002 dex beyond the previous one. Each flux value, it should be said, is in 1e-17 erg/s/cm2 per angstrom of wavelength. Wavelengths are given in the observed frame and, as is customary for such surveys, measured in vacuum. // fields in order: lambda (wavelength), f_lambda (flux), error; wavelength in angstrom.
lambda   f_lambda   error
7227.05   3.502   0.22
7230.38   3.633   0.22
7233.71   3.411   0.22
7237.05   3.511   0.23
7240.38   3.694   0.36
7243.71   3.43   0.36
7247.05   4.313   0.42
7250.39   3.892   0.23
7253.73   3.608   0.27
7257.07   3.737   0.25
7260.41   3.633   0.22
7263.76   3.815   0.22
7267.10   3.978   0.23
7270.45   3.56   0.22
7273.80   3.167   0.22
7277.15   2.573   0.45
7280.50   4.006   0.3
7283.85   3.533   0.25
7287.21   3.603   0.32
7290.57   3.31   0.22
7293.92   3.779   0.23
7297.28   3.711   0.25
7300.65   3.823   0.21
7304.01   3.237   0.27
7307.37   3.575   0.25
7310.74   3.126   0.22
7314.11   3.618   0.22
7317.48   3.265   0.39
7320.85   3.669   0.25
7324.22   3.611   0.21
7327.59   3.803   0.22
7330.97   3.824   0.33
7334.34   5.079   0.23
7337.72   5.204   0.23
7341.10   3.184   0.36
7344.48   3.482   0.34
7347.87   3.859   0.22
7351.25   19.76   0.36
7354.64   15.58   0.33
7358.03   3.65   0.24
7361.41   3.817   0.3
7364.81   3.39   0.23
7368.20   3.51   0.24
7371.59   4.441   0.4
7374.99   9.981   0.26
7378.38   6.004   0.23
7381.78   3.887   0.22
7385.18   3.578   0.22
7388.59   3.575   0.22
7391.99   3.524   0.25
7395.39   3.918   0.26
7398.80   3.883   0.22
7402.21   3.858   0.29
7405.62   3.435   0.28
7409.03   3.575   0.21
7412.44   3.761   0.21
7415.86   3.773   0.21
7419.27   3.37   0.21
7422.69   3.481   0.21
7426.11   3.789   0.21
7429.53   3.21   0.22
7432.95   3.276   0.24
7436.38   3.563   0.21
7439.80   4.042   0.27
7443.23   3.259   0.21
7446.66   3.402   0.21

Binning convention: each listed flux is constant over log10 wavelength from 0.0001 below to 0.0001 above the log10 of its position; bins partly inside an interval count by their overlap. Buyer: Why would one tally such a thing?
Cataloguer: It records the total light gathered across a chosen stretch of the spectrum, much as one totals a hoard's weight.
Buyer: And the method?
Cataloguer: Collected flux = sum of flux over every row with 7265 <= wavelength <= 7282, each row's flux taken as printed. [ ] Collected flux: 17.3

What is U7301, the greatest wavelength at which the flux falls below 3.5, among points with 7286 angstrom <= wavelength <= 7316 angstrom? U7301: 7310.74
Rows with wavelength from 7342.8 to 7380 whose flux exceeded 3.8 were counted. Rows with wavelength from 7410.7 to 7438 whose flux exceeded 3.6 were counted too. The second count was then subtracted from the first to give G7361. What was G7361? 4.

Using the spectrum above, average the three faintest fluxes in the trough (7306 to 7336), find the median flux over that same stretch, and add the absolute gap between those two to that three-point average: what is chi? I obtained 3.62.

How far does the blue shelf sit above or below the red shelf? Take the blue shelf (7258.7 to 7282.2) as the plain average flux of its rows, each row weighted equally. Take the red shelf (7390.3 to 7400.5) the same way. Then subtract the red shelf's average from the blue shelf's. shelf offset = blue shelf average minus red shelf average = -0.2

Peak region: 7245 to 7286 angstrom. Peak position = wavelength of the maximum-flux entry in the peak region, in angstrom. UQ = 7247.05 angstrom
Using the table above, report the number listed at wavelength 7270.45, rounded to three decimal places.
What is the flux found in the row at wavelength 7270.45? 3.560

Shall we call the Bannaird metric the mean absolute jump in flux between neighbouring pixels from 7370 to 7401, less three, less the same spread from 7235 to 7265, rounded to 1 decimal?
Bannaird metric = -1.8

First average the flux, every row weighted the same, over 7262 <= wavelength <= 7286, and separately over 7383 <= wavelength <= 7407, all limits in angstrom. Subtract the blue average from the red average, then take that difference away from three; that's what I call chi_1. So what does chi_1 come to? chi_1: 2.8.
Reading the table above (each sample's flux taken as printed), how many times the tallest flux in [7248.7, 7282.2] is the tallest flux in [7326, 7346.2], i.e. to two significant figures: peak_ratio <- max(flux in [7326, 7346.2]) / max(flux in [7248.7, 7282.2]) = 1.3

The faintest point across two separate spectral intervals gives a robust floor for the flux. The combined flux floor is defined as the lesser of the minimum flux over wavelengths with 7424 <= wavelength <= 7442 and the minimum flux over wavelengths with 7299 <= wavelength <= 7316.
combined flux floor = 3.13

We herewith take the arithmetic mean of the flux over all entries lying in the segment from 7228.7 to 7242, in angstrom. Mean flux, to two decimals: 3.56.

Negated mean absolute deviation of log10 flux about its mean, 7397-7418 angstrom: -0.017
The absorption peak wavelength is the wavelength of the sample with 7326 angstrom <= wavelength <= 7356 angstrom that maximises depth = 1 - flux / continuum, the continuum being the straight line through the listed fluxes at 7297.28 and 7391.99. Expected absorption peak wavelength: 7341.10 angstrom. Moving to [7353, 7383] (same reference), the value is 7364.81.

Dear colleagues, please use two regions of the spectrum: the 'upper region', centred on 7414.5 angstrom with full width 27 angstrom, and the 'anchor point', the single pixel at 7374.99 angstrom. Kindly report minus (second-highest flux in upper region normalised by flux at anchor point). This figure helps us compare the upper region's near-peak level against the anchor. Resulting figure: -0.38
